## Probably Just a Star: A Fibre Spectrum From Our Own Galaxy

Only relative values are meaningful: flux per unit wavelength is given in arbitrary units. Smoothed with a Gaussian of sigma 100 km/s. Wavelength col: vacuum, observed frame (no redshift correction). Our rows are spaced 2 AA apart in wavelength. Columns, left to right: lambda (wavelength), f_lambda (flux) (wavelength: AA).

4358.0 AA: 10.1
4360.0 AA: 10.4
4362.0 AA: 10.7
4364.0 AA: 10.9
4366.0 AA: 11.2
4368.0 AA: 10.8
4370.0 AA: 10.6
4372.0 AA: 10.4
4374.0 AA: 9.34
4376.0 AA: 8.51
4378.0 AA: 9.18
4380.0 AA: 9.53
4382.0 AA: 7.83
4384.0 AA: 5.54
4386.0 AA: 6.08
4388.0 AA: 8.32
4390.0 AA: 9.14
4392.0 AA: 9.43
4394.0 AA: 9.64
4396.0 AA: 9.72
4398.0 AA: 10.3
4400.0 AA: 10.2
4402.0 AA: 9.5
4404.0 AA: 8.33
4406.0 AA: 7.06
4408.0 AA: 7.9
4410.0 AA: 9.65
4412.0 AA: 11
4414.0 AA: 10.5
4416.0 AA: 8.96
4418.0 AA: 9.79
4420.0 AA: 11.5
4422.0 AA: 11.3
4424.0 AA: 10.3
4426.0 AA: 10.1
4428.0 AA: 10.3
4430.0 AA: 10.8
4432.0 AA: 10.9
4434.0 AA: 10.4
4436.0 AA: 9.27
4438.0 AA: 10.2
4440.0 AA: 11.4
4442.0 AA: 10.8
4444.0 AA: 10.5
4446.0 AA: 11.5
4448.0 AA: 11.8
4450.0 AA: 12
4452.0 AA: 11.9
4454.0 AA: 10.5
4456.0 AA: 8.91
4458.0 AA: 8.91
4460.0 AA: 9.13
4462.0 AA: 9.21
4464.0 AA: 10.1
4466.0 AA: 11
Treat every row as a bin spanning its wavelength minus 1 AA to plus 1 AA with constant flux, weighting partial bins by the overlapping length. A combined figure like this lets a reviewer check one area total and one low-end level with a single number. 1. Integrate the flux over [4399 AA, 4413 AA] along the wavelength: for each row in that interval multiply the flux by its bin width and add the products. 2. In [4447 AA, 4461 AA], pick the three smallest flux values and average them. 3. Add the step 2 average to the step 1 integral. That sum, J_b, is 136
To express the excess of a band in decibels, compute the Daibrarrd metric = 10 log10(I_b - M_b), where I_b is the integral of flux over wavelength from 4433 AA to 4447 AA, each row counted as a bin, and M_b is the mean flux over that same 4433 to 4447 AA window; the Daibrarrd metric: 21.4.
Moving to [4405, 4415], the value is 19.2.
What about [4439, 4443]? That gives 15.2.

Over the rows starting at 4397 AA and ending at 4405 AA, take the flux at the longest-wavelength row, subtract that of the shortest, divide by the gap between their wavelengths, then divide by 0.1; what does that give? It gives -3.3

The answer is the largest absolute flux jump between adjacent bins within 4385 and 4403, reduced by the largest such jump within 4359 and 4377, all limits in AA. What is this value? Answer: 1.2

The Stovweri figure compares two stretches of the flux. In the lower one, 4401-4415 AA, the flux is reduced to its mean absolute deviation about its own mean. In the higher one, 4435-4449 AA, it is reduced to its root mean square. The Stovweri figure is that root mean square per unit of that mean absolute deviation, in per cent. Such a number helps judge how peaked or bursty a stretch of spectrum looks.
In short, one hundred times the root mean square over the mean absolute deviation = 920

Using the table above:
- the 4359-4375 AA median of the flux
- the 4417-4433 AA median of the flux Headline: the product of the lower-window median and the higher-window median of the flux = 112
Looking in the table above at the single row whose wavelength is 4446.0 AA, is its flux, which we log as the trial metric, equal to 11.5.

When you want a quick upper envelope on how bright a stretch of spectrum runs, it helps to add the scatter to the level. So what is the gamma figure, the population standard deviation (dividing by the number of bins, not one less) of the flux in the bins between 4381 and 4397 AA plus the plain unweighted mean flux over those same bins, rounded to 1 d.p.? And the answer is 9.7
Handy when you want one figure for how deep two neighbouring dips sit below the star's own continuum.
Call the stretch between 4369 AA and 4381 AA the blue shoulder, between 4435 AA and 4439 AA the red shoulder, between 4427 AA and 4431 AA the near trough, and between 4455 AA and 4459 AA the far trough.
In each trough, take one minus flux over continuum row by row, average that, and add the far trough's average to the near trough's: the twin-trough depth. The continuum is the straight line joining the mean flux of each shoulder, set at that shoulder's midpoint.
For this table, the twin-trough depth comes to 0.00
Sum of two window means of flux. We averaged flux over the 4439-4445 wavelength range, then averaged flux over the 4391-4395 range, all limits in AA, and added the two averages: 20.4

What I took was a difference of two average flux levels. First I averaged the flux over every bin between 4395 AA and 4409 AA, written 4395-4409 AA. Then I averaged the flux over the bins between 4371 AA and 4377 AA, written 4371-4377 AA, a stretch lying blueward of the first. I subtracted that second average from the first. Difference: -0.4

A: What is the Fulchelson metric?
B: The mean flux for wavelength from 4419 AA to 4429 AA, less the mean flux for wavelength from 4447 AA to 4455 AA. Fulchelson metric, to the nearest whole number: -1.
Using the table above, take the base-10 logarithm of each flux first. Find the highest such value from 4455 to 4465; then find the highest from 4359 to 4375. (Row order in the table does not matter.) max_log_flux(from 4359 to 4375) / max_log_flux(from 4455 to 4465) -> 1.04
